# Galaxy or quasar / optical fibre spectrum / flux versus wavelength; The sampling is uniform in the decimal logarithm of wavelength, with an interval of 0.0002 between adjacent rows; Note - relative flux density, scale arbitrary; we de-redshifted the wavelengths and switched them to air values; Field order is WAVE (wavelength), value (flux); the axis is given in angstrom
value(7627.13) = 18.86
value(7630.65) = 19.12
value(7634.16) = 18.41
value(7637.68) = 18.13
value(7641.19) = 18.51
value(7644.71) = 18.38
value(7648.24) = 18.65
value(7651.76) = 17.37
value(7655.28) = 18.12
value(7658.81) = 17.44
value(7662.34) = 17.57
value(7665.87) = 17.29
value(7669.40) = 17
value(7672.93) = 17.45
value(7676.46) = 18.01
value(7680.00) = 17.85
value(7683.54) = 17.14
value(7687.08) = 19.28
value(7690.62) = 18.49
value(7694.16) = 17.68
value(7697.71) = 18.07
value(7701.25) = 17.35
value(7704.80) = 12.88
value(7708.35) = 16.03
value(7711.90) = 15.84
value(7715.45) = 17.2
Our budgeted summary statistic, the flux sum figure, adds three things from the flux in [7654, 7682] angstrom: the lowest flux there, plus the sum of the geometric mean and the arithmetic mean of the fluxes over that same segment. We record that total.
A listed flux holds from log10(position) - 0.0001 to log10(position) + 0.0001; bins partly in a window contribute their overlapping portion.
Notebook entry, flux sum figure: 52.2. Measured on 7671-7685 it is 52.4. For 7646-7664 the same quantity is 53.0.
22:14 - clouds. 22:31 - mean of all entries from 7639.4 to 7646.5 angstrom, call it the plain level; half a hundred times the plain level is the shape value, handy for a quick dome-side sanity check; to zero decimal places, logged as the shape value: 922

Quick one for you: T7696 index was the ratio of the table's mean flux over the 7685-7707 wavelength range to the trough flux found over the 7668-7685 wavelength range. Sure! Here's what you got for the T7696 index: 1.02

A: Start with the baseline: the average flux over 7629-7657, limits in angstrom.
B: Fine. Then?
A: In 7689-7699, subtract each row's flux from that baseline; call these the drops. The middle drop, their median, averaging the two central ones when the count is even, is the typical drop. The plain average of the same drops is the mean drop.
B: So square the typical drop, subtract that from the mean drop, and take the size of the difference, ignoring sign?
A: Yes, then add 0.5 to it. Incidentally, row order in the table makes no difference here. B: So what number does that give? 0.69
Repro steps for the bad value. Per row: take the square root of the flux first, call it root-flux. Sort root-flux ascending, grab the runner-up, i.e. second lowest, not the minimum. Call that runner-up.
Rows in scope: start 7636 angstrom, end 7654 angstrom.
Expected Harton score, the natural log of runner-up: 1.45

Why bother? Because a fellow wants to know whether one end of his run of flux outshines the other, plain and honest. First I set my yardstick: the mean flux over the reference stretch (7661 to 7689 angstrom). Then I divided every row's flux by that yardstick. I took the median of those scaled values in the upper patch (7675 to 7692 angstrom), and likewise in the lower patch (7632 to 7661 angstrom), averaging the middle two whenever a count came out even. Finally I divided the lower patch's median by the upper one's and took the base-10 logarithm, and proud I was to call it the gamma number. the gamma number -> 0.006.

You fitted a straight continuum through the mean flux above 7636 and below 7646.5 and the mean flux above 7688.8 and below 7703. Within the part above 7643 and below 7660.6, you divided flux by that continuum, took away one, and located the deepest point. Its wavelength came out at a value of 7651.76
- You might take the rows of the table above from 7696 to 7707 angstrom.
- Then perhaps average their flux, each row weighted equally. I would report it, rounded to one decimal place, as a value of 16.1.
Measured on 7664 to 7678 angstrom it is 17.4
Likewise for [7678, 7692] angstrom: 18.2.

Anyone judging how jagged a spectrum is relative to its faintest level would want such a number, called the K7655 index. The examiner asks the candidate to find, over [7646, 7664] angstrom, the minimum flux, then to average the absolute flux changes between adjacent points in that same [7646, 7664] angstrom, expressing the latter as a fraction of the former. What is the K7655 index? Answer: 0.041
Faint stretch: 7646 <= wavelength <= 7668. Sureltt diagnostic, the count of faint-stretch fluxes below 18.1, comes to 4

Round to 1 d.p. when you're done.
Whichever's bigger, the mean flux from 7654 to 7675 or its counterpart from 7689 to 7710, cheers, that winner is 17.5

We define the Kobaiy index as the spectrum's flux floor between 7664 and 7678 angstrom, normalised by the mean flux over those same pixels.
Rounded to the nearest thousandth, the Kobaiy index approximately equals 0.975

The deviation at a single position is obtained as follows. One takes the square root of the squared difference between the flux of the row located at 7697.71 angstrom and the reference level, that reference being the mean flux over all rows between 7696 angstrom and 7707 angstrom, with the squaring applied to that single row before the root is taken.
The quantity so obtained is 2.0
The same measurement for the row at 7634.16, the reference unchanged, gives 2.3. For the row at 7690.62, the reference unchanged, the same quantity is 2.4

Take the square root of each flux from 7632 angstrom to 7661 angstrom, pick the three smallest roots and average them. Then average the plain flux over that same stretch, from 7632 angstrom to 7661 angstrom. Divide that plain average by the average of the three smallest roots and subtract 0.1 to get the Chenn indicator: 4.22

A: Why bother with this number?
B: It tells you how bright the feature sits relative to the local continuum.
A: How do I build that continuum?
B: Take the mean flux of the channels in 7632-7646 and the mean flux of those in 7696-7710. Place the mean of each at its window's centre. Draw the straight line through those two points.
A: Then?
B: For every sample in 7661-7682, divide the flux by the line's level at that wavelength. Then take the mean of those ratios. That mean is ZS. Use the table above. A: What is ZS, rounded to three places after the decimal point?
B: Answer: 1.018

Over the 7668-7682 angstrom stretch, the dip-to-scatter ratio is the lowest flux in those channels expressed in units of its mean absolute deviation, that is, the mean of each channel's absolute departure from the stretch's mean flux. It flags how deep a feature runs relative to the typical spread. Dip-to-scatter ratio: 48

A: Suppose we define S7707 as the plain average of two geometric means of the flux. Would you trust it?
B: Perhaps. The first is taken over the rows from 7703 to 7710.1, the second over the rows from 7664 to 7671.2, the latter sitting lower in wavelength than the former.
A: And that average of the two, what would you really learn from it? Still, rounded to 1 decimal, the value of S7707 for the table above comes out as 15.8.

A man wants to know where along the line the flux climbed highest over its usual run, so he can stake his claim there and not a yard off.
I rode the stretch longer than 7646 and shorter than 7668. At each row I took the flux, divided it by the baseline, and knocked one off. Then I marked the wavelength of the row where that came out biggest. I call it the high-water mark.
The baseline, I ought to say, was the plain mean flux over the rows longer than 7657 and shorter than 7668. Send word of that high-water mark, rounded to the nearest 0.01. 7648.24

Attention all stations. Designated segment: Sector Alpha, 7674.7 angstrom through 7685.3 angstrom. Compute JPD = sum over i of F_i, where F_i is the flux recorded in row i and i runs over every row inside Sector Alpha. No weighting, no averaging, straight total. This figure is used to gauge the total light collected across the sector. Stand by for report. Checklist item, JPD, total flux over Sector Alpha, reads 53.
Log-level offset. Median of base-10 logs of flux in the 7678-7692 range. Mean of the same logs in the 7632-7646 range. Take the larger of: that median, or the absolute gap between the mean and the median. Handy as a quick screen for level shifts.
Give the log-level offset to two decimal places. 1.26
